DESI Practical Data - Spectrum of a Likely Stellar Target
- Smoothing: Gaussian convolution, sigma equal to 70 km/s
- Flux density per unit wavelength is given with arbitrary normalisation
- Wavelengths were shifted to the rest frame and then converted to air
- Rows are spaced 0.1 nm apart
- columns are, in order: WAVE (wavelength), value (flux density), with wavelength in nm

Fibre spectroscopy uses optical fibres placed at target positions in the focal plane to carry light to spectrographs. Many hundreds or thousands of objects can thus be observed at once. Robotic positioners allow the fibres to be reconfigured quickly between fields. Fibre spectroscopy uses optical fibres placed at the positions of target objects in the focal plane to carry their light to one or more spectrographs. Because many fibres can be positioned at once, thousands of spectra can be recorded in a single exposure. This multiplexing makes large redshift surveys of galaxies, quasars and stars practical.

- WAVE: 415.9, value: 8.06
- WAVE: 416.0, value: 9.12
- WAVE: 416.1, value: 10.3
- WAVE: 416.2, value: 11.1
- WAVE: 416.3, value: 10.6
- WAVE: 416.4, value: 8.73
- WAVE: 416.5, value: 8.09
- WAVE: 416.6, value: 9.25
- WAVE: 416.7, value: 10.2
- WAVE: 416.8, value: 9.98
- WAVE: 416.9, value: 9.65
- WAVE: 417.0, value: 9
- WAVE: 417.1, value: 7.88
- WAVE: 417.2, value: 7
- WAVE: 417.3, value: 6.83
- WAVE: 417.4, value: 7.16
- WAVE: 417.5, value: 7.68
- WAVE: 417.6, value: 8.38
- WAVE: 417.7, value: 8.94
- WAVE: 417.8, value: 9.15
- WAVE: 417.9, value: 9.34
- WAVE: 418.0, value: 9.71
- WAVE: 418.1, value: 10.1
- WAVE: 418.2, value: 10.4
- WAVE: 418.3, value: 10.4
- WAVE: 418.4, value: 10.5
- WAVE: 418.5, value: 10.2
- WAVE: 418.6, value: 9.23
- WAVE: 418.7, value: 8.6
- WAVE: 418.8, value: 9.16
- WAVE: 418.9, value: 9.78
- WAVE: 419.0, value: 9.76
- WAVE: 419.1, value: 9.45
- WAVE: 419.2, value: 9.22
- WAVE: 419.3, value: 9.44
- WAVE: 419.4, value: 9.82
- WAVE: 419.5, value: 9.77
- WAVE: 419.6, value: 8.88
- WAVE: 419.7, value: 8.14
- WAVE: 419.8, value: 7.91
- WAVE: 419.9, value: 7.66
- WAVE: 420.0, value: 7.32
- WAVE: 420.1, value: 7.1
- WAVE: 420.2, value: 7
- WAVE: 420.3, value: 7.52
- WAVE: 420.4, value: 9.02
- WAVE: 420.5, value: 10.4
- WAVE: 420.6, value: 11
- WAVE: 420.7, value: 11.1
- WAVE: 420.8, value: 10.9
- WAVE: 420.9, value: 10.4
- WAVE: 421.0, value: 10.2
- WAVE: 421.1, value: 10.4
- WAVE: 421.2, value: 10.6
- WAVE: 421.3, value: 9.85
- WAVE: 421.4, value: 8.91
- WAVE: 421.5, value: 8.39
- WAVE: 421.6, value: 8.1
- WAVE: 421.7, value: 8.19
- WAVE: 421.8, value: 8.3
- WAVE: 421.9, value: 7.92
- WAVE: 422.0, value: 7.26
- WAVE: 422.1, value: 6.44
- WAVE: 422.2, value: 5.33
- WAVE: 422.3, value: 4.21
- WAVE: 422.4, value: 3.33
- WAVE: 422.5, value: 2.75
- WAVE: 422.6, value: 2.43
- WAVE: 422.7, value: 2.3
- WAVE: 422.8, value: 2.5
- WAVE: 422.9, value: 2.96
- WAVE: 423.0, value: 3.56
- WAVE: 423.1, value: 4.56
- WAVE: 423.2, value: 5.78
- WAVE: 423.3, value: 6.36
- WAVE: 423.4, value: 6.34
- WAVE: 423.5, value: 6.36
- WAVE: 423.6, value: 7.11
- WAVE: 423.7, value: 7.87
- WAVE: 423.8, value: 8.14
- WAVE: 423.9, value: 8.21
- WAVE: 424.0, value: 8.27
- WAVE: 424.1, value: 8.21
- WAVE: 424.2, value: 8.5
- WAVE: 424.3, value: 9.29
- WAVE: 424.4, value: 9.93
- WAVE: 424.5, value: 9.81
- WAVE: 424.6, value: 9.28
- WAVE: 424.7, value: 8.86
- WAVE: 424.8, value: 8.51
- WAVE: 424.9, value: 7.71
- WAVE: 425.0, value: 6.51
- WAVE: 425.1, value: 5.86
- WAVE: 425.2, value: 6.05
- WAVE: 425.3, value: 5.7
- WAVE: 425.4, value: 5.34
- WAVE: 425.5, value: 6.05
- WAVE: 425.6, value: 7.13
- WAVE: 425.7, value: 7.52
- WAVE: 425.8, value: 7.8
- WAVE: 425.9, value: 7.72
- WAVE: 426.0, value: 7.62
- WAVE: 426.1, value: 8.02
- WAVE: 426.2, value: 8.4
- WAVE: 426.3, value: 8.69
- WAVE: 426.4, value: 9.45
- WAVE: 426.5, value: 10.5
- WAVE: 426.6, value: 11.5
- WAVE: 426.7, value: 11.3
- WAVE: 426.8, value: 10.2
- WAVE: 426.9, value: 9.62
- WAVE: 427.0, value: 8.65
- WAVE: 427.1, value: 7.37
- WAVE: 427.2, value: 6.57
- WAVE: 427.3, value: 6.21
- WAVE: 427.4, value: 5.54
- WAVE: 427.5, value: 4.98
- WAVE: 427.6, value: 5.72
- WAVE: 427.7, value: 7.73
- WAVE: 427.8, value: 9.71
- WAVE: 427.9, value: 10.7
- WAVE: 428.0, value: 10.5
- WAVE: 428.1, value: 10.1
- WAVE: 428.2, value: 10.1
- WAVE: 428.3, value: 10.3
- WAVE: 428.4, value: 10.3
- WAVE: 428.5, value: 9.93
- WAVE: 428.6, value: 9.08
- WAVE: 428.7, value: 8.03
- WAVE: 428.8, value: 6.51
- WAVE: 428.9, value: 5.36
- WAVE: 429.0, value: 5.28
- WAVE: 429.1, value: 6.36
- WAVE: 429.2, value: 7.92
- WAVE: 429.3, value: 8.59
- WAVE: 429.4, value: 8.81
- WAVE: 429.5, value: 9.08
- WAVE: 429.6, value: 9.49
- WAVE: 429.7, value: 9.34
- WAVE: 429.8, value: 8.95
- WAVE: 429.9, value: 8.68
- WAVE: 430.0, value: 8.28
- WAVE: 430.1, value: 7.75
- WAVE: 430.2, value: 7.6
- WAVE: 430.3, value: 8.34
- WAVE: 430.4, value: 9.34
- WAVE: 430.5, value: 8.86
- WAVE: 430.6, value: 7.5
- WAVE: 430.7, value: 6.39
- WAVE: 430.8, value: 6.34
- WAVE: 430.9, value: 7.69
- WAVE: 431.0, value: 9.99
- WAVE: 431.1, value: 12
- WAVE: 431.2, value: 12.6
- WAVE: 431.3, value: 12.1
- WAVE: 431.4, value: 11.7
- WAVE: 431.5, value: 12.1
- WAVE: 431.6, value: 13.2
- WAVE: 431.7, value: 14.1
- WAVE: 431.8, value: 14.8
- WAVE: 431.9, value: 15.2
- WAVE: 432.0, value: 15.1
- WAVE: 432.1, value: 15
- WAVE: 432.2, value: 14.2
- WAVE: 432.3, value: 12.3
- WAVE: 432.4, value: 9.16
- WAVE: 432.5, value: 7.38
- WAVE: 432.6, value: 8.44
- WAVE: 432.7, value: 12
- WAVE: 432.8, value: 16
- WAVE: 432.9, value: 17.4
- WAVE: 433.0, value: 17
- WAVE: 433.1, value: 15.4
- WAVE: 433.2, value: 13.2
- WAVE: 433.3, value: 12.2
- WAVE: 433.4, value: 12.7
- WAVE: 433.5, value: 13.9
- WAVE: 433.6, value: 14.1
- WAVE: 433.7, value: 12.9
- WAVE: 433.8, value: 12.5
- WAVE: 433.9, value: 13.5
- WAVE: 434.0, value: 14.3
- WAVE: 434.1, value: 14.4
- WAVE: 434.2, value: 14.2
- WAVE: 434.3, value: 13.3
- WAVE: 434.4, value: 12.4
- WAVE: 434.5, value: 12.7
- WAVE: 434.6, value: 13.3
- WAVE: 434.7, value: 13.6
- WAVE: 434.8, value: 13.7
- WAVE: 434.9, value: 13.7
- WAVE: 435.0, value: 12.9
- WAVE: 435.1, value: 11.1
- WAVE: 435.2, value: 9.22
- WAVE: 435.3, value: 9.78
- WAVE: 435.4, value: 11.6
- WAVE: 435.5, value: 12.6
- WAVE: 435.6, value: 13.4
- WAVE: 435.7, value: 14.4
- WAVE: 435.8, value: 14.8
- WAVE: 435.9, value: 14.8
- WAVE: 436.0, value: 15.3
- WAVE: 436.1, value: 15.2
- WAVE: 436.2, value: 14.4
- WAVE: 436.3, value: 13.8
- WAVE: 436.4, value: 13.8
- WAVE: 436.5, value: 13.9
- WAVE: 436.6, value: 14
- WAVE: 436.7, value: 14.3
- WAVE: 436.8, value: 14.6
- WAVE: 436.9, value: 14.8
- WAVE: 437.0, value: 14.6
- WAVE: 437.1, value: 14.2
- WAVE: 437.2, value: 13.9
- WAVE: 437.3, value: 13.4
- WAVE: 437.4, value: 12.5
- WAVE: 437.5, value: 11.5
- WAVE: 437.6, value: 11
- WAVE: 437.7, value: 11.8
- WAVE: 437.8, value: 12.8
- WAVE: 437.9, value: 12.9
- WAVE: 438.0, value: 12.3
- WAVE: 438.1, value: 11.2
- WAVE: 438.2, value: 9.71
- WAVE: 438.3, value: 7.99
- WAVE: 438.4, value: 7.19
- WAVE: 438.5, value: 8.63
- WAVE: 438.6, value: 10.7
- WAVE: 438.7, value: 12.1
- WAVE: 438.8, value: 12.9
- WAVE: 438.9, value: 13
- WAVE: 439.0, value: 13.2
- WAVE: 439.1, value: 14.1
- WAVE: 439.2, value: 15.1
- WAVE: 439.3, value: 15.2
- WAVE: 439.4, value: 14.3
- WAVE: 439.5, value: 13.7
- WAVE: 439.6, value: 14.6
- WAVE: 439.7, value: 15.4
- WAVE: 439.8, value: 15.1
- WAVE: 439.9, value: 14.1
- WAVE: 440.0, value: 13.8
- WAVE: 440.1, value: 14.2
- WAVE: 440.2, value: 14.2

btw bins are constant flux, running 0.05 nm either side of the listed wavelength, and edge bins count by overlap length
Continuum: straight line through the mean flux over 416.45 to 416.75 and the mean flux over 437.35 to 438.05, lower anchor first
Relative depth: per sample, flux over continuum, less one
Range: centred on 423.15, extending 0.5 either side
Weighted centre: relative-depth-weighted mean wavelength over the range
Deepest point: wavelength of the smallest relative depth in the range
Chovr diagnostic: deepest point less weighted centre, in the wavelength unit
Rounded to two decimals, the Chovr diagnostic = -0.36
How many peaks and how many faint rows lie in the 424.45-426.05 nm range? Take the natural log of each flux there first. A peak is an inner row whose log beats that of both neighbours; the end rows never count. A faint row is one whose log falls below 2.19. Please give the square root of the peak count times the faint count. 5.3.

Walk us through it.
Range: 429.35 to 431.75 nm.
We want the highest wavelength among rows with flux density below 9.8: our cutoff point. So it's 430.9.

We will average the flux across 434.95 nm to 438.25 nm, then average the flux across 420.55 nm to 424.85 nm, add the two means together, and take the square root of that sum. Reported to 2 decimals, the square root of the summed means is 4.52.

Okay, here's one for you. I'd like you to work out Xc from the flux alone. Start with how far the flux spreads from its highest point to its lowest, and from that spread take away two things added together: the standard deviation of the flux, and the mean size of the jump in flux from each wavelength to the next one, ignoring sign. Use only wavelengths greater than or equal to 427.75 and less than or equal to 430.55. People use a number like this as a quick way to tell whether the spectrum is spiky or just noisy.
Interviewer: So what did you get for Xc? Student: 3.4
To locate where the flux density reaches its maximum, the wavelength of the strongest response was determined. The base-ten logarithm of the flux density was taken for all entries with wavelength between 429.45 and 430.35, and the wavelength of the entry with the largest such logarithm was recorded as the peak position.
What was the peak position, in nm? 429.6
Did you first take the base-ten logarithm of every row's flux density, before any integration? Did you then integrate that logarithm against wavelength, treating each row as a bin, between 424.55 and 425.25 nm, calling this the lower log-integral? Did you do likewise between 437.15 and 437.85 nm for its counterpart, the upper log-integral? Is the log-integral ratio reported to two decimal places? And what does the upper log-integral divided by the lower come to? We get 1.25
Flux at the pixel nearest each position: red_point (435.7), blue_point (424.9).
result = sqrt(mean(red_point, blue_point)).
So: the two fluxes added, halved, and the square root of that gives 3.32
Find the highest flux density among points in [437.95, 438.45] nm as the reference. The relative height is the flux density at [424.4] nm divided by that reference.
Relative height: 0.81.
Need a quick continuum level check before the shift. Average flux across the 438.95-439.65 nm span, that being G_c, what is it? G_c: 14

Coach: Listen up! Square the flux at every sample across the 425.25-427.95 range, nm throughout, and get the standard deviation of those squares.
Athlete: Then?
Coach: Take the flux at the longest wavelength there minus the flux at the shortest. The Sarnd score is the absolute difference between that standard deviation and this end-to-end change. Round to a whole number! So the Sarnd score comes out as 26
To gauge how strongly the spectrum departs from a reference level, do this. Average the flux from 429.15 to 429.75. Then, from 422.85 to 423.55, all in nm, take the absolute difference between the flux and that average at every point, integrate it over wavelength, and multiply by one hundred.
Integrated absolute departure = 262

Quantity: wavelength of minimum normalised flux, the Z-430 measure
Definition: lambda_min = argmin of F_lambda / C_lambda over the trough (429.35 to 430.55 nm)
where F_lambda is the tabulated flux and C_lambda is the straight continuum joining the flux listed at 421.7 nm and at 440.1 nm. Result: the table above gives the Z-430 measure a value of 430.2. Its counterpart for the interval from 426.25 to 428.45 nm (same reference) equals 427.5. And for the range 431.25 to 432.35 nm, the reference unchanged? 431.4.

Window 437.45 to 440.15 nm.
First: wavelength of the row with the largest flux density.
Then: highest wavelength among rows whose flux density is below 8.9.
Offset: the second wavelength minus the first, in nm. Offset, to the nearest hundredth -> -1.20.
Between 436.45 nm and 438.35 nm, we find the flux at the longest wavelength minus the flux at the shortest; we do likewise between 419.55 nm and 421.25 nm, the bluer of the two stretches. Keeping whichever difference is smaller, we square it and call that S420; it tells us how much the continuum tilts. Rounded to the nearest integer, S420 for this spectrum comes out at 35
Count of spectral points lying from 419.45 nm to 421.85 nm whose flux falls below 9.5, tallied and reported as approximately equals 14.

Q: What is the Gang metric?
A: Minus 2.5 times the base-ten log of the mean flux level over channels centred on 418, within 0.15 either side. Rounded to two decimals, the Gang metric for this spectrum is -2.47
